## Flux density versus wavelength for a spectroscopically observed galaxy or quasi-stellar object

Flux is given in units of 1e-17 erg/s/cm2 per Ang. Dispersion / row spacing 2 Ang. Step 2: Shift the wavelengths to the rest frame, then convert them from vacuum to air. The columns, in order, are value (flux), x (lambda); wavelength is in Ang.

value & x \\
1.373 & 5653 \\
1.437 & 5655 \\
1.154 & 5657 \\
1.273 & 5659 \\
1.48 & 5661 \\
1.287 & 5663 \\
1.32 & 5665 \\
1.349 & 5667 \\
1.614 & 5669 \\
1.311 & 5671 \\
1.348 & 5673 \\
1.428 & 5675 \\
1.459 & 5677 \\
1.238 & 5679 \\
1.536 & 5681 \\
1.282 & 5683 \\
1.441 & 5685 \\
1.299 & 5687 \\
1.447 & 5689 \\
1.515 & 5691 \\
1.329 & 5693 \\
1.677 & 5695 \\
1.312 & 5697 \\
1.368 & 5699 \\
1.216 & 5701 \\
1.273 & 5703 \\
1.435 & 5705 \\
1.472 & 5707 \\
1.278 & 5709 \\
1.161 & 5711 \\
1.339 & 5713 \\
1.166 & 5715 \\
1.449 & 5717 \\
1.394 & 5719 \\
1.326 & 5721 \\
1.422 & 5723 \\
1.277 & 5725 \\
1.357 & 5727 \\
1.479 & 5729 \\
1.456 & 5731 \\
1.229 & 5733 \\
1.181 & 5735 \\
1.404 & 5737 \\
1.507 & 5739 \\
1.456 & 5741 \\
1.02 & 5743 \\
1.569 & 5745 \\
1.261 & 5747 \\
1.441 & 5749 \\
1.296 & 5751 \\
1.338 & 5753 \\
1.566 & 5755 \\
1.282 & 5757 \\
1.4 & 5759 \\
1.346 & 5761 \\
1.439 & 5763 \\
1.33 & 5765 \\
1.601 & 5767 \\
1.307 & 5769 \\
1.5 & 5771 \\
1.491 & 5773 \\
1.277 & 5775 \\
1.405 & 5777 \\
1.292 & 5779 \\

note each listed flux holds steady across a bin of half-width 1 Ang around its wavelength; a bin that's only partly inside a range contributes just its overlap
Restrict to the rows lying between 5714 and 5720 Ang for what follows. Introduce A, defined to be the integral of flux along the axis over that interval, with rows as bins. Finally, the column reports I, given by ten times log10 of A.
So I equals 9.04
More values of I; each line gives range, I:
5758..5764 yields 9.23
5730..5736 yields 8.88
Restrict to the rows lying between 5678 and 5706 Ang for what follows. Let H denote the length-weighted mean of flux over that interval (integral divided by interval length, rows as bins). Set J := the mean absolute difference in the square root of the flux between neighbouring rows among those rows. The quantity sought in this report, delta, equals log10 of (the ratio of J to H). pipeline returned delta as -1.25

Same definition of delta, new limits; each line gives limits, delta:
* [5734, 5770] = -1.19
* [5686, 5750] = -1.27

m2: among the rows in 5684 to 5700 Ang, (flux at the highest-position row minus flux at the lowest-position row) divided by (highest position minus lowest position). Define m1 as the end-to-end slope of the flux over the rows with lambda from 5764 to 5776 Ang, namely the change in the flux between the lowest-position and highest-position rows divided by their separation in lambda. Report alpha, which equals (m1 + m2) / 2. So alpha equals -0.005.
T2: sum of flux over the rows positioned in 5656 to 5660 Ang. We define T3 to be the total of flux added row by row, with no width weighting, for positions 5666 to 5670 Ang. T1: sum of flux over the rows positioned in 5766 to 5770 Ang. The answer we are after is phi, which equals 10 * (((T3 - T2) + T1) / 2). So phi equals 17.2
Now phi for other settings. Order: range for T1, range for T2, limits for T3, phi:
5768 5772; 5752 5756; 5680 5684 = 13.6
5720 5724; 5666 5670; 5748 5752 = 12.6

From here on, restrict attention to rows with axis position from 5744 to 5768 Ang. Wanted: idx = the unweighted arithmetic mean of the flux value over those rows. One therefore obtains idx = 1.41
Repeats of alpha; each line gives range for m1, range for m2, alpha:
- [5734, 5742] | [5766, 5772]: 0.010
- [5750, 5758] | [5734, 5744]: -0.011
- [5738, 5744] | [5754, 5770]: -0.070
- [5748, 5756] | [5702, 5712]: 0.003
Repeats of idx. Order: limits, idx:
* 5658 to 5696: 1.40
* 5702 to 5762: 1.35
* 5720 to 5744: 1.34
